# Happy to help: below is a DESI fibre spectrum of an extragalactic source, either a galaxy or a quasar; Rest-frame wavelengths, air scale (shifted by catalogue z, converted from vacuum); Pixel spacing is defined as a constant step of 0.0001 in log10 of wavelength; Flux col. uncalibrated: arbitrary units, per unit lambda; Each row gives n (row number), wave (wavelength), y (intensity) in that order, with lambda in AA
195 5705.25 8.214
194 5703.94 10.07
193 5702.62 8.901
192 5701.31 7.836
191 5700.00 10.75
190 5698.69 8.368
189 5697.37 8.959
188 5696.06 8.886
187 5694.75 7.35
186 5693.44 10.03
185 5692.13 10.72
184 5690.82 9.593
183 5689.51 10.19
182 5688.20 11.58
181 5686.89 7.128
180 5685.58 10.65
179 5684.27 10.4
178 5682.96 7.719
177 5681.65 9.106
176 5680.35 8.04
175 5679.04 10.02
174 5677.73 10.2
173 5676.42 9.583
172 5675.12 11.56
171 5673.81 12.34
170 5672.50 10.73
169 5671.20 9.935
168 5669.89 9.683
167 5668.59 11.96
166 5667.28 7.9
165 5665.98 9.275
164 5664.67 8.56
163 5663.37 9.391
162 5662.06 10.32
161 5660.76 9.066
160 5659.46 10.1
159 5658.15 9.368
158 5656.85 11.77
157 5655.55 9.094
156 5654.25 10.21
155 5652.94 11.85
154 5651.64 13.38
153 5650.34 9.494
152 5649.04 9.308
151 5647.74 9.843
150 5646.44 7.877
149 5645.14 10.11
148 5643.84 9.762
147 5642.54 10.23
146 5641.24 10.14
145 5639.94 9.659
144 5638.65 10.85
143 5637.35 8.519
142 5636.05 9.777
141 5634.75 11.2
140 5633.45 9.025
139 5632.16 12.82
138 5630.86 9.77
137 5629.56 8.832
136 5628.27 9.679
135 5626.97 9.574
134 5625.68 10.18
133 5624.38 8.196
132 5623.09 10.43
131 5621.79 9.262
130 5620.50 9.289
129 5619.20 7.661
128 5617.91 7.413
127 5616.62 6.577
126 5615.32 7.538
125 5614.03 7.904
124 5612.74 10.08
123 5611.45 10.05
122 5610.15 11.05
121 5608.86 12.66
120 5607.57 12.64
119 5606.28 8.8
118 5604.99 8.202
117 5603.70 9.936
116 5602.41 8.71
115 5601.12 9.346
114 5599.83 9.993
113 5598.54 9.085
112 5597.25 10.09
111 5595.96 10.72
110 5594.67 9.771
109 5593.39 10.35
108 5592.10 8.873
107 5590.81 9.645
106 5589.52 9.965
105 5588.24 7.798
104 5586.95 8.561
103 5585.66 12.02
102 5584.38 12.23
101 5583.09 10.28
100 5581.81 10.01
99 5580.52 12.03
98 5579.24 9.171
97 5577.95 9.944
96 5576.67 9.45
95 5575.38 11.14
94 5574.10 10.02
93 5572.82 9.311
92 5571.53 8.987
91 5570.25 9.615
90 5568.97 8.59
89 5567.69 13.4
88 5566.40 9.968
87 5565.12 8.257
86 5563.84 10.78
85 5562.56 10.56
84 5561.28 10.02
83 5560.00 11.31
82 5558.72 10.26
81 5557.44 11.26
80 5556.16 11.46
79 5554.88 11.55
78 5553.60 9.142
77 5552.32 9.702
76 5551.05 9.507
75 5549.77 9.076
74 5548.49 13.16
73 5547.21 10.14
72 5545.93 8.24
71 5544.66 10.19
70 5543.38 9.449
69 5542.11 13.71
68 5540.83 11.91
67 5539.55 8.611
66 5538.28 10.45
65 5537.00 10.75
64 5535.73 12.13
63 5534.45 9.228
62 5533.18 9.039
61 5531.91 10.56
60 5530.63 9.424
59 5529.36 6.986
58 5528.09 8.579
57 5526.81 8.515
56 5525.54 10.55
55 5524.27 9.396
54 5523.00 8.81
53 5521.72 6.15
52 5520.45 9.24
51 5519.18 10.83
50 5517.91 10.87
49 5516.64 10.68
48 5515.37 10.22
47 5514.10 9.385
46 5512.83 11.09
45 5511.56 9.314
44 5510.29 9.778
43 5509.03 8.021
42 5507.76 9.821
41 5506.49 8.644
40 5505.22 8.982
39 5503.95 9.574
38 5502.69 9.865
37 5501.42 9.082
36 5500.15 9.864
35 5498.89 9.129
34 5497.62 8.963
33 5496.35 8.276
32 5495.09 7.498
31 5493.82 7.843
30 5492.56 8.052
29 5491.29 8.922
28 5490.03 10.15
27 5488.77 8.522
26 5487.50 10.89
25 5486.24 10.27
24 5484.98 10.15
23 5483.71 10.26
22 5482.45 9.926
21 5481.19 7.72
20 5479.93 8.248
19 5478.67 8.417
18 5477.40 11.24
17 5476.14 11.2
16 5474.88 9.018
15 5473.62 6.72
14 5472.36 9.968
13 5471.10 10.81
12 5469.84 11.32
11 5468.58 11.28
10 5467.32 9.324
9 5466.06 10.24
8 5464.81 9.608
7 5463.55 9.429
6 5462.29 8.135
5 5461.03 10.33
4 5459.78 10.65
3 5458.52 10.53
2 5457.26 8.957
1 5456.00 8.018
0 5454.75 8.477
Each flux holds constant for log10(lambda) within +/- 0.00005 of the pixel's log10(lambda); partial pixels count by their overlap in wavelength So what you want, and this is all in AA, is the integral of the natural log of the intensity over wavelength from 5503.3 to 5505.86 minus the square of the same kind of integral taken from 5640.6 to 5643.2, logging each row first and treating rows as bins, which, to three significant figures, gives -30.7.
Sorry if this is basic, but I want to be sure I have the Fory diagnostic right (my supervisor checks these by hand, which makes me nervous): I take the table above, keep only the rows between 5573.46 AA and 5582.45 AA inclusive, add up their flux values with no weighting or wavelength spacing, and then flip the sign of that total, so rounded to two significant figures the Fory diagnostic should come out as -72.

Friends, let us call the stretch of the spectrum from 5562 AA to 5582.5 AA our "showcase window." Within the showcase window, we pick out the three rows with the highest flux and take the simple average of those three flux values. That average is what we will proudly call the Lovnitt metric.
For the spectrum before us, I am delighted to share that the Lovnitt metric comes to 12.2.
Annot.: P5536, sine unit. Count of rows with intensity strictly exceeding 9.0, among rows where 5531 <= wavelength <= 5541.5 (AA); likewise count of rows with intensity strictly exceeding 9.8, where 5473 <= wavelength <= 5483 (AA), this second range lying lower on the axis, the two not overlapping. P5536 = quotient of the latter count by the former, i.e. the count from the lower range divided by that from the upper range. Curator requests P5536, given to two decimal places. 0.43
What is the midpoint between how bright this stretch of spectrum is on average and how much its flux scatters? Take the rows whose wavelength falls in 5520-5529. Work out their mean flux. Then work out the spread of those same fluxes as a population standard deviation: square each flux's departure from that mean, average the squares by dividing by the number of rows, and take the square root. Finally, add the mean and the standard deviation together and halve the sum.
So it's 5.0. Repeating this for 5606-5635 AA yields 5.6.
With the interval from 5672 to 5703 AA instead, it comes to 5.5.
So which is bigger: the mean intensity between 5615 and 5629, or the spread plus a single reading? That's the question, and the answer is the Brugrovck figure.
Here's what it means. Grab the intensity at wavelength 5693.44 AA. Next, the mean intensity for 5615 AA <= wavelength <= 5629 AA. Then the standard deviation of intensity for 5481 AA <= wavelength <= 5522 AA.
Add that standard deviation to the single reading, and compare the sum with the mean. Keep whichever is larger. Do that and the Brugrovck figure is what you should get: 11.2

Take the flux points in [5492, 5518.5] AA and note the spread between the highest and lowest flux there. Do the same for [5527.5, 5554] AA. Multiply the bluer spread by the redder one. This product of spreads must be 24.2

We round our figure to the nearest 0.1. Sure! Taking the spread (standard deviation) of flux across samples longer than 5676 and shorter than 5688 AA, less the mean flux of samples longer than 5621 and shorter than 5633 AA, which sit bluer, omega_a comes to -8.6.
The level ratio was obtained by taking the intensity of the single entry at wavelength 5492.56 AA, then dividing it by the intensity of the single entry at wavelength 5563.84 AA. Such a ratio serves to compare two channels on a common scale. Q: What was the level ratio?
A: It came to 0.75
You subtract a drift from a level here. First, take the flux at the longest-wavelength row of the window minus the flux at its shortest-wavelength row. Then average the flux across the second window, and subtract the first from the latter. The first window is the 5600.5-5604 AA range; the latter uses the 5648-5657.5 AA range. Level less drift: 10.1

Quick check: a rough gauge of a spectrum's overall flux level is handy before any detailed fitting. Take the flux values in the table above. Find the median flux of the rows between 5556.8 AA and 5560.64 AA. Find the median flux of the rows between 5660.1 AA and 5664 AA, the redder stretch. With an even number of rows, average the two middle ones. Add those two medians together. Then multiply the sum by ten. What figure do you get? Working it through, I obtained 207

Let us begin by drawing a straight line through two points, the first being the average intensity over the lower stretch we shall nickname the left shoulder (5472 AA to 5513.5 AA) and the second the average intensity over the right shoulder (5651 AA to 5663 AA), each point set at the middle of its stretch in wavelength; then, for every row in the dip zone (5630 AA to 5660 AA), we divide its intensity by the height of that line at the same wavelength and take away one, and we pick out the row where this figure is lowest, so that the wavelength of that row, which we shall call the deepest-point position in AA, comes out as 5646.44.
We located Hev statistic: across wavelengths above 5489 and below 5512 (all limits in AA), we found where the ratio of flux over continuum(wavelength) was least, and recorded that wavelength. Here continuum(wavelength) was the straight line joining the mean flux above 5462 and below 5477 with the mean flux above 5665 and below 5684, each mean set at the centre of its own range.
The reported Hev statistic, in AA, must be 5495.09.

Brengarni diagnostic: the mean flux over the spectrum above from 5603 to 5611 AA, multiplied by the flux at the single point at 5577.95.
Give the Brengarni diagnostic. 105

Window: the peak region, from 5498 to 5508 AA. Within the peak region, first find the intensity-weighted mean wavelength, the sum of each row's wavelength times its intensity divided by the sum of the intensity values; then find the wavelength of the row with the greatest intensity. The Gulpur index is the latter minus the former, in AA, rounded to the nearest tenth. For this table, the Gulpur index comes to -0.6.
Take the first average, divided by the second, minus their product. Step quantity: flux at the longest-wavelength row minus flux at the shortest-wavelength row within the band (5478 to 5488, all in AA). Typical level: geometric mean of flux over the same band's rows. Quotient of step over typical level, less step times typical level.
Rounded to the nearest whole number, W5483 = -23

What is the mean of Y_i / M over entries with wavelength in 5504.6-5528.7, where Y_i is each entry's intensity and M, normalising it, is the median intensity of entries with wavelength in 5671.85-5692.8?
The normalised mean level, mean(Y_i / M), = 0.92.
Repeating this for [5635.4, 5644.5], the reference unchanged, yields 0.97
